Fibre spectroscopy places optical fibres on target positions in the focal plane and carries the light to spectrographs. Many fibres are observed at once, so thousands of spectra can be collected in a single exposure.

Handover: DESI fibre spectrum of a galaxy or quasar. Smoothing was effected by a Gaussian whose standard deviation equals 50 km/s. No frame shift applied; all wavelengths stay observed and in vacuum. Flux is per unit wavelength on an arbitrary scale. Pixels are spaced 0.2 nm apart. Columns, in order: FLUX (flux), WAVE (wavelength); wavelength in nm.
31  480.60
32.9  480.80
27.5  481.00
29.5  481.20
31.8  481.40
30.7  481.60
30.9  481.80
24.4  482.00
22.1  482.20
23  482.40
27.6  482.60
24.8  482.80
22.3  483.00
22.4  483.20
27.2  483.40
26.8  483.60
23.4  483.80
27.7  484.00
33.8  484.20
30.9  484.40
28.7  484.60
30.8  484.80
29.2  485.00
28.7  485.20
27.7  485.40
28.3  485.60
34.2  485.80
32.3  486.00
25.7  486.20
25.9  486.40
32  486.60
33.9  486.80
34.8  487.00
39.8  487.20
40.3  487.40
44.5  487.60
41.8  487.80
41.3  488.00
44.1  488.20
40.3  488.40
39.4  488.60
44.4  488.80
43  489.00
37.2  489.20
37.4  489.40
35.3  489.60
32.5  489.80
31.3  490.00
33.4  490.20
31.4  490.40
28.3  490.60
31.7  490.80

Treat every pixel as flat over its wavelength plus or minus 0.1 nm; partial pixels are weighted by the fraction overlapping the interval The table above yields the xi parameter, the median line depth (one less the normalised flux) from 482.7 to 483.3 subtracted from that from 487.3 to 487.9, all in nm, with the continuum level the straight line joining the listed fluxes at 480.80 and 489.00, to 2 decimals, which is -0.38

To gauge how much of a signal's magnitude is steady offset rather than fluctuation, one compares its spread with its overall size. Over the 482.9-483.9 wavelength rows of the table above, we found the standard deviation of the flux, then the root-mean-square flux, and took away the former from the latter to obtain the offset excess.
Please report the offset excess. 22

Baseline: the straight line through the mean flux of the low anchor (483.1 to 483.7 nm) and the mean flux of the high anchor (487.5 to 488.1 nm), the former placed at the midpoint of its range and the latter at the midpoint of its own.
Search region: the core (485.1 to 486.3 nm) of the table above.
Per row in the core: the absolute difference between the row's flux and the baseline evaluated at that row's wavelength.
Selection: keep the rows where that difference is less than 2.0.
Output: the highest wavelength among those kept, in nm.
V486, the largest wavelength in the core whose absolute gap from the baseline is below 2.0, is 485.80 nm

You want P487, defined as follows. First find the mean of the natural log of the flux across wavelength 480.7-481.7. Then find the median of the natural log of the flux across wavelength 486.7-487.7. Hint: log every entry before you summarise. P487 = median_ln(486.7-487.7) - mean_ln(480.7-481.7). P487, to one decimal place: 0.3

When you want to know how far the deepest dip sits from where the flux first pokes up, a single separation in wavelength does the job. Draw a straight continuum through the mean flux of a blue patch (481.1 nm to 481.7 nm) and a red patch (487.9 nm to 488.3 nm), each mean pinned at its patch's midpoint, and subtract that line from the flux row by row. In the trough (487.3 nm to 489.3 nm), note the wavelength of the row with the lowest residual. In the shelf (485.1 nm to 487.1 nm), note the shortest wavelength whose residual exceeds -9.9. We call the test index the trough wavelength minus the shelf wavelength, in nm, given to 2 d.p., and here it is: 4.00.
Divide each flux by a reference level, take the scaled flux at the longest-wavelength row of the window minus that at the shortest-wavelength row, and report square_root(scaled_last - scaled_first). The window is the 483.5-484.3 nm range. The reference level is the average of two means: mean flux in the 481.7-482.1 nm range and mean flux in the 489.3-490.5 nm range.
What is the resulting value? 0.48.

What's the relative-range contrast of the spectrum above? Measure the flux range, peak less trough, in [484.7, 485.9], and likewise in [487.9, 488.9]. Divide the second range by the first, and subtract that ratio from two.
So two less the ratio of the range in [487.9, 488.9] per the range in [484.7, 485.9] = 1.2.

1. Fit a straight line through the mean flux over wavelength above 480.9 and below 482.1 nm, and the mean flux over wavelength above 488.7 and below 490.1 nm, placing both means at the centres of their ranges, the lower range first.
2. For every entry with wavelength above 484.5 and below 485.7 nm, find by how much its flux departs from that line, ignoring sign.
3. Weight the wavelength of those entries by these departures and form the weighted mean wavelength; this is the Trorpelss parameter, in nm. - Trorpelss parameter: 485.18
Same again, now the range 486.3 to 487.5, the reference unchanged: 486.85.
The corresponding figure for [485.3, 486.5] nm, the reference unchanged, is 485.98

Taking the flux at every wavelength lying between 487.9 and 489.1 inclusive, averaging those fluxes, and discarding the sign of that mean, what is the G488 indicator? 42.1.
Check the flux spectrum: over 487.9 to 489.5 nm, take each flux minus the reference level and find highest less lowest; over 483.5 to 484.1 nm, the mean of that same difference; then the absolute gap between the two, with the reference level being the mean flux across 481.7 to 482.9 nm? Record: 6.7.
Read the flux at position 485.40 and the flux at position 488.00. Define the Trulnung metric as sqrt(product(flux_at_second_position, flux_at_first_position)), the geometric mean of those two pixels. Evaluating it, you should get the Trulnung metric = 34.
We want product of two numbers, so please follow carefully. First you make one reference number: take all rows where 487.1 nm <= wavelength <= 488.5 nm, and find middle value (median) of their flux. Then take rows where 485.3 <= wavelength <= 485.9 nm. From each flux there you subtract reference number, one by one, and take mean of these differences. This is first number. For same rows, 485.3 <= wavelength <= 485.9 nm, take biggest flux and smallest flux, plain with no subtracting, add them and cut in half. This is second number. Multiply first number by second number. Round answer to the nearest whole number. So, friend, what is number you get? -348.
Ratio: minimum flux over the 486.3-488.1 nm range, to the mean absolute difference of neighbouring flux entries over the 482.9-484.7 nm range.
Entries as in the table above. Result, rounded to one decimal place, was 8.6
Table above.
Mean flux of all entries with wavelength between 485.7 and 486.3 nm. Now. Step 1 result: 31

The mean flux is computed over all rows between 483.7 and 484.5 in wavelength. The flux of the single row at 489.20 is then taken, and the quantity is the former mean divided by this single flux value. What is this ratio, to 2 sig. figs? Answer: 0.78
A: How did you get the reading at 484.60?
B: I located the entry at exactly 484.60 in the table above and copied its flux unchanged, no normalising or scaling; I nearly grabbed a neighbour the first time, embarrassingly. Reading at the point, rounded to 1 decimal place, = 28.7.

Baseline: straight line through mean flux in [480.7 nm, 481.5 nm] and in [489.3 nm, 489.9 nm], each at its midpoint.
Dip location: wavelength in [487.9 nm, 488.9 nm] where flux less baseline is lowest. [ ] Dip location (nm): 488.60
